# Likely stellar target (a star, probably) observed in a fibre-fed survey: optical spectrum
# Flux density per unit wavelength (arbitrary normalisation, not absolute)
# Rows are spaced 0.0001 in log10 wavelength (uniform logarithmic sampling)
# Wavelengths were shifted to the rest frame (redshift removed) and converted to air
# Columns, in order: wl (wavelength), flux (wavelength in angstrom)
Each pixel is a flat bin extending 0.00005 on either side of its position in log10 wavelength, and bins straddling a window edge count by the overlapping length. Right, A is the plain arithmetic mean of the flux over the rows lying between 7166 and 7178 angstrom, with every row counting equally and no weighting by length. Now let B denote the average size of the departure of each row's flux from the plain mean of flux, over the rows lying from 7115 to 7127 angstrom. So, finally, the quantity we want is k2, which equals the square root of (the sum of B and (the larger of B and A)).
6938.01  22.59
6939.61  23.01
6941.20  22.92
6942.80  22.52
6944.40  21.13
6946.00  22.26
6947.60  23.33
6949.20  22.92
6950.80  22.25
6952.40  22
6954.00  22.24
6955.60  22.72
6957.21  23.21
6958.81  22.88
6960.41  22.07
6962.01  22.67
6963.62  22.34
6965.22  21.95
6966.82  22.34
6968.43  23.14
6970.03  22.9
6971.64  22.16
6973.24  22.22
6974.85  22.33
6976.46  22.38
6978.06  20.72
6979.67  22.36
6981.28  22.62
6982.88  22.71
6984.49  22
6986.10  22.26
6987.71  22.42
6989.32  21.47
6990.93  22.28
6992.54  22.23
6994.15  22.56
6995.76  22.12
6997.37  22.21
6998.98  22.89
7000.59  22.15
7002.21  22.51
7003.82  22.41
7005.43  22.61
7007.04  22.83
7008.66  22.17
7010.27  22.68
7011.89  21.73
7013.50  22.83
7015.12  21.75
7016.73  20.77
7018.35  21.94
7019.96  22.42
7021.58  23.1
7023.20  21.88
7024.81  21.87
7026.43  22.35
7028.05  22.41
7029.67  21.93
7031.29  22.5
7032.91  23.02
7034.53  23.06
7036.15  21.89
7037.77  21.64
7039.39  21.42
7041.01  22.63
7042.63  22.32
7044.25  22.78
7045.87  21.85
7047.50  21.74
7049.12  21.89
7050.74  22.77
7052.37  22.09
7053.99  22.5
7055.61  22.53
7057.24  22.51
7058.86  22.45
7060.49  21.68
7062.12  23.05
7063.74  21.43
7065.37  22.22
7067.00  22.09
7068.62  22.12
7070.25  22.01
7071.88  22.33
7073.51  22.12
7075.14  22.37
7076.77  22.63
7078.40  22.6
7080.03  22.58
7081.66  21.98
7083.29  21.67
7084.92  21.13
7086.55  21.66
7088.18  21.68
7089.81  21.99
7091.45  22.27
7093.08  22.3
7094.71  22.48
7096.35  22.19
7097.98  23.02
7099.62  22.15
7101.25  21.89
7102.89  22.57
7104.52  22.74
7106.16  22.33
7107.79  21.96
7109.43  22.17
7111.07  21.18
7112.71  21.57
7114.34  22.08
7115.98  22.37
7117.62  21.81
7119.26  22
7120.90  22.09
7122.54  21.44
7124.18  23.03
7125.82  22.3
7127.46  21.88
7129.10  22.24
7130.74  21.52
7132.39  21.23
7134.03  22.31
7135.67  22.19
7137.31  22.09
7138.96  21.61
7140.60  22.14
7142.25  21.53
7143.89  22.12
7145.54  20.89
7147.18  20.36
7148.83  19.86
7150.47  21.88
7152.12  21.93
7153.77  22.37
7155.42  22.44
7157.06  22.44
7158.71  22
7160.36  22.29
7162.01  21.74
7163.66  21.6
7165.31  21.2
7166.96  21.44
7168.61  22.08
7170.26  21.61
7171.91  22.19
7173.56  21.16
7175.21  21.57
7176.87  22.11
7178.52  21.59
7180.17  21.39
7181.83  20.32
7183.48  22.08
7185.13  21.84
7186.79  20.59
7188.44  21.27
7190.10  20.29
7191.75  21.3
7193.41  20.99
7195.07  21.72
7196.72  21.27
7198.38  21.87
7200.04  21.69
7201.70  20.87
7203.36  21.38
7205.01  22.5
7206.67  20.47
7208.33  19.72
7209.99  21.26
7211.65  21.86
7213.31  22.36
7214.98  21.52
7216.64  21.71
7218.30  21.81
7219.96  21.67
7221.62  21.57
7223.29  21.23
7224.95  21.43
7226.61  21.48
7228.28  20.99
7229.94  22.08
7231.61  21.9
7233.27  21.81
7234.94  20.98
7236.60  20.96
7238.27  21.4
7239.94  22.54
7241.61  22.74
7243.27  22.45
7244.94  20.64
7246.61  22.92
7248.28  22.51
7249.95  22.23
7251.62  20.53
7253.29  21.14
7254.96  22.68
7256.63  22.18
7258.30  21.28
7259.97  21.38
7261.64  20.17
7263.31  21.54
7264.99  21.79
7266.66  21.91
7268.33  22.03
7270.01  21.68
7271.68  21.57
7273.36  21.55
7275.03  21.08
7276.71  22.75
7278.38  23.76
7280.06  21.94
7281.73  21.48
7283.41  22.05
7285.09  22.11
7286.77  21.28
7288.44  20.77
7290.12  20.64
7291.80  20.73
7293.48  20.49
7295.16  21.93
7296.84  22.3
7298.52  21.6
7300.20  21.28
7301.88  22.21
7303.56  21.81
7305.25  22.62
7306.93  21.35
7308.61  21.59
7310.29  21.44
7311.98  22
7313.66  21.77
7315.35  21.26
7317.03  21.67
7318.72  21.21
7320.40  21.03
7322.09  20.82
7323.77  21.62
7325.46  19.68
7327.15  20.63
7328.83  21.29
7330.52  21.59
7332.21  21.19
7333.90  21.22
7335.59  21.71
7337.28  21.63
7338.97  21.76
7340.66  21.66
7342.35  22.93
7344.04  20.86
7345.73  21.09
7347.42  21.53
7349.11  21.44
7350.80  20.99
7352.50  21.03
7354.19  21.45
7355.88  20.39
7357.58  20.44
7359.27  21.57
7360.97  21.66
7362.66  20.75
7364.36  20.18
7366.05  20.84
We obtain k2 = 4.701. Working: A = 21.7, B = 0.36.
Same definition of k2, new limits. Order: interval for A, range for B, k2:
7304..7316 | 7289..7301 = 4.721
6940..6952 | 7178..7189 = 4.792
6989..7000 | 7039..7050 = 4.761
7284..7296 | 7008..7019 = 4.651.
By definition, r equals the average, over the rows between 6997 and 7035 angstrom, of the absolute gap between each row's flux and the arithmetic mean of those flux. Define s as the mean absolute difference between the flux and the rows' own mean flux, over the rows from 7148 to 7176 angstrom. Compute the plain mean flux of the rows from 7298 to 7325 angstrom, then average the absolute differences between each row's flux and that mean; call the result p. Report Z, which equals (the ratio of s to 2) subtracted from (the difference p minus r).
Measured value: -0.30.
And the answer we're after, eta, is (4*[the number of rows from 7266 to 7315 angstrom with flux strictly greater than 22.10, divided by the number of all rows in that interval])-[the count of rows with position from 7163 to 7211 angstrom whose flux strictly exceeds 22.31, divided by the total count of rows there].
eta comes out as 0.79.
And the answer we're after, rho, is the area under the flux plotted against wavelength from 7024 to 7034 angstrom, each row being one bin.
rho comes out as 223.6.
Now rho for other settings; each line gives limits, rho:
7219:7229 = 214.0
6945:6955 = 224.8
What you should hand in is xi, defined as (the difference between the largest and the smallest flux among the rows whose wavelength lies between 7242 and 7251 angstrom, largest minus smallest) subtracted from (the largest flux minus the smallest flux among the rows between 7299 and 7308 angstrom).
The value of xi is -0.9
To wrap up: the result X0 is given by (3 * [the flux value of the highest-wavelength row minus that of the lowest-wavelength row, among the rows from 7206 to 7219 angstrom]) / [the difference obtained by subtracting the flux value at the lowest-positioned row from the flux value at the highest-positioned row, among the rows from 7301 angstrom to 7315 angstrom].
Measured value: -9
